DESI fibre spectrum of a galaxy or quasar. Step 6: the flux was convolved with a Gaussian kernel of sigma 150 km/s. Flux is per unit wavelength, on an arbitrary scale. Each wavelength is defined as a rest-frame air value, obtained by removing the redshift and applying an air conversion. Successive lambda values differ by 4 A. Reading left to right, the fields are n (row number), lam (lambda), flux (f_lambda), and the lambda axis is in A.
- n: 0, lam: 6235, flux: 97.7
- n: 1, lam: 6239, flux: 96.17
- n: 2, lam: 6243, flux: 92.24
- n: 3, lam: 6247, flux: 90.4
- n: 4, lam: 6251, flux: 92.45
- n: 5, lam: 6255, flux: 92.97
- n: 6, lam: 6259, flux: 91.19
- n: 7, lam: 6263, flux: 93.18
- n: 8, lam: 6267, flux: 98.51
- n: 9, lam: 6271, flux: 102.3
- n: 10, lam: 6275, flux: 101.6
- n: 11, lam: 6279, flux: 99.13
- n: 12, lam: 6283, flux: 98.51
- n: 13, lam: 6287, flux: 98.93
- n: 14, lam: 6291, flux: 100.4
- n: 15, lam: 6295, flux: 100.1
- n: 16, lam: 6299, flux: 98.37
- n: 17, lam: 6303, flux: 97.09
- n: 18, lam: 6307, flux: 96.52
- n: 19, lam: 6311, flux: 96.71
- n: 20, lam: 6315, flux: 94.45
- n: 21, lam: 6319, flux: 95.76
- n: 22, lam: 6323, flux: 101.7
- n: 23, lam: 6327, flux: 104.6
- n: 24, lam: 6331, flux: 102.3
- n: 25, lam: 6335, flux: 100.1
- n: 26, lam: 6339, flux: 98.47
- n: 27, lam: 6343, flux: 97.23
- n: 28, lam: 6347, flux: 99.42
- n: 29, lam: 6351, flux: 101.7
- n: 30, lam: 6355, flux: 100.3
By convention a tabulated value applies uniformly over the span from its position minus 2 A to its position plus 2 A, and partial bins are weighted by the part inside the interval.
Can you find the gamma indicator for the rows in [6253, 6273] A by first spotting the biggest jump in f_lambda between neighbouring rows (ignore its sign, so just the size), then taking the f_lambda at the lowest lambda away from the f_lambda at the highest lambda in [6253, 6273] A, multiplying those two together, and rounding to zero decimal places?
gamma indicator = 50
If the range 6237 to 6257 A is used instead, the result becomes -13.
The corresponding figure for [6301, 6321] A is -3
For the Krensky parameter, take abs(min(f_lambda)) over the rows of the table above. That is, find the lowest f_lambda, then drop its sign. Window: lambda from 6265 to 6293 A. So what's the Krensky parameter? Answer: 99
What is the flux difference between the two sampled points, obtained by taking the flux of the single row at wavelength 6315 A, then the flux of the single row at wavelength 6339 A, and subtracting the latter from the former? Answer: -4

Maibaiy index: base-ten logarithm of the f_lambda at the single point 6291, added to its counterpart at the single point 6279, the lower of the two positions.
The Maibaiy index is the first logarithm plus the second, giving 4.00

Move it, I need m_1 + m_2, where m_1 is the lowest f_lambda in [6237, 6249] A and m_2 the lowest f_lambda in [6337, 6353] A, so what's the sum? 188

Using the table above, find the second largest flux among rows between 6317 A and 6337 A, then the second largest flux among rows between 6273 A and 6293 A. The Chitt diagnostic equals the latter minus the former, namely -2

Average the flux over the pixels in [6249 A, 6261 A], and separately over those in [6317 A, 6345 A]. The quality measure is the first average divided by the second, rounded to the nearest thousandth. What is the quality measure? 0.922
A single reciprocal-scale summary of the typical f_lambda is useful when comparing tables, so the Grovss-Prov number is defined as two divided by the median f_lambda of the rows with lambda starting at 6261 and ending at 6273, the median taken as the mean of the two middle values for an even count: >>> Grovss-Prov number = 0.0203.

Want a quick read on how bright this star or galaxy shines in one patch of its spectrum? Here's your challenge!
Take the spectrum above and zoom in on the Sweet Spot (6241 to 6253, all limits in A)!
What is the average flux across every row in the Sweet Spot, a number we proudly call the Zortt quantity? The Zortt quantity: 92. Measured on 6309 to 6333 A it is 99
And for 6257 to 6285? 98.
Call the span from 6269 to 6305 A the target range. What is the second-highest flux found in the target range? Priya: 101.6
